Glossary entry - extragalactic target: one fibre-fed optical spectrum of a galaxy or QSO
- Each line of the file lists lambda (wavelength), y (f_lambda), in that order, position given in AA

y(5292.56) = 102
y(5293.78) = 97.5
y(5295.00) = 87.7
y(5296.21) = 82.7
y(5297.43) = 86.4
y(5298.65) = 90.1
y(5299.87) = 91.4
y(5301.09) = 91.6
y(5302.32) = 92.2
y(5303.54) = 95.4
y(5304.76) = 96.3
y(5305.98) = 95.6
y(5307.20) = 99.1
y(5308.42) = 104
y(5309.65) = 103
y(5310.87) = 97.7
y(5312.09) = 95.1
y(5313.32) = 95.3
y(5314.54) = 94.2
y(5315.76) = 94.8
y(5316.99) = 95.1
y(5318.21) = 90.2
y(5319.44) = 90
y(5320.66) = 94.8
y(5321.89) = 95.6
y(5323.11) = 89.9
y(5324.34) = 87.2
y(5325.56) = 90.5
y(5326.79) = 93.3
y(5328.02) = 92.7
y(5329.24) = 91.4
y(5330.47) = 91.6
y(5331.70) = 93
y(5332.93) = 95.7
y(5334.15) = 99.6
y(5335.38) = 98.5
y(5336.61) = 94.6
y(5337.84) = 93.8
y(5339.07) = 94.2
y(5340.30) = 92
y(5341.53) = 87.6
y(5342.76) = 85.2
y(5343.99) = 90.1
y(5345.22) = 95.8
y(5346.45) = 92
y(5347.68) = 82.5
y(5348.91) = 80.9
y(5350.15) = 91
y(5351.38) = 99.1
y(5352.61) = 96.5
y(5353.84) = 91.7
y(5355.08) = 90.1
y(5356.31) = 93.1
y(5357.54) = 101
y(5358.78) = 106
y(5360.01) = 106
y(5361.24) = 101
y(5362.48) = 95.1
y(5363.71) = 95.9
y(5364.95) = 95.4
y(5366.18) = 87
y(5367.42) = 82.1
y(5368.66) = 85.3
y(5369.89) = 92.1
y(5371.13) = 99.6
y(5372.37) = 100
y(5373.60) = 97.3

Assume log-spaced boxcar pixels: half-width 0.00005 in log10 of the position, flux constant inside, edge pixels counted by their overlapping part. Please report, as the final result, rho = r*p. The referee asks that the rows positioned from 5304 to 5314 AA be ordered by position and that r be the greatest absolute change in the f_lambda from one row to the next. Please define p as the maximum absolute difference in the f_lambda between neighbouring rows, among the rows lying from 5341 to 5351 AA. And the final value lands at 54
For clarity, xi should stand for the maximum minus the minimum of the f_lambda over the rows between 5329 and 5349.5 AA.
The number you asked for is 19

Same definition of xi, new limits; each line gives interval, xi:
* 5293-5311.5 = 21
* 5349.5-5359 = 16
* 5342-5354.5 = 18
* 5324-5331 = 6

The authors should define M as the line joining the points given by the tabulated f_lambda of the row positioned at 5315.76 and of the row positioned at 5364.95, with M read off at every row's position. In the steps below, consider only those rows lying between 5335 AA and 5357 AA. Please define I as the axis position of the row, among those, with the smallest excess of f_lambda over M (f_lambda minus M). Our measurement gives 5348.91 AA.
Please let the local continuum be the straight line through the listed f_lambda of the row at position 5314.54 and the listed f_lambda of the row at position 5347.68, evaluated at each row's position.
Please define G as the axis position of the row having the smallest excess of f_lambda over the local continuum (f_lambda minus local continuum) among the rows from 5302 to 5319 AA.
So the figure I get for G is 5302.32 AA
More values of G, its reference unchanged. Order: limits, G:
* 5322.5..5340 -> 5324.34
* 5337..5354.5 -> 5348.91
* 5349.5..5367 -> 5350.15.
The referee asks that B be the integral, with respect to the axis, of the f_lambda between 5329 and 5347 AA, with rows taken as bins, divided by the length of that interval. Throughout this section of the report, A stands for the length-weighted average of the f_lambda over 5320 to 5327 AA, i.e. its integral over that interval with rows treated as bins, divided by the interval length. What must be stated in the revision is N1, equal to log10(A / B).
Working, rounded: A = 91.8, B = 93.0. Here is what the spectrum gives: -0.0056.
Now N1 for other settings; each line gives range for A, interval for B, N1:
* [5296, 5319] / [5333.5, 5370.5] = 0.0054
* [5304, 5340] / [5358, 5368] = -0.0067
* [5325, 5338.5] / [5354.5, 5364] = -0.0211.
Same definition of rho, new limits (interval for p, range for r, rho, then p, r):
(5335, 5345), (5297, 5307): 18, 4.9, 3.7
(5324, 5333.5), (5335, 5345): 16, 3.3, 4.9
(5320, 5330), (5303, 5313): 30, 5.7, 5.3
